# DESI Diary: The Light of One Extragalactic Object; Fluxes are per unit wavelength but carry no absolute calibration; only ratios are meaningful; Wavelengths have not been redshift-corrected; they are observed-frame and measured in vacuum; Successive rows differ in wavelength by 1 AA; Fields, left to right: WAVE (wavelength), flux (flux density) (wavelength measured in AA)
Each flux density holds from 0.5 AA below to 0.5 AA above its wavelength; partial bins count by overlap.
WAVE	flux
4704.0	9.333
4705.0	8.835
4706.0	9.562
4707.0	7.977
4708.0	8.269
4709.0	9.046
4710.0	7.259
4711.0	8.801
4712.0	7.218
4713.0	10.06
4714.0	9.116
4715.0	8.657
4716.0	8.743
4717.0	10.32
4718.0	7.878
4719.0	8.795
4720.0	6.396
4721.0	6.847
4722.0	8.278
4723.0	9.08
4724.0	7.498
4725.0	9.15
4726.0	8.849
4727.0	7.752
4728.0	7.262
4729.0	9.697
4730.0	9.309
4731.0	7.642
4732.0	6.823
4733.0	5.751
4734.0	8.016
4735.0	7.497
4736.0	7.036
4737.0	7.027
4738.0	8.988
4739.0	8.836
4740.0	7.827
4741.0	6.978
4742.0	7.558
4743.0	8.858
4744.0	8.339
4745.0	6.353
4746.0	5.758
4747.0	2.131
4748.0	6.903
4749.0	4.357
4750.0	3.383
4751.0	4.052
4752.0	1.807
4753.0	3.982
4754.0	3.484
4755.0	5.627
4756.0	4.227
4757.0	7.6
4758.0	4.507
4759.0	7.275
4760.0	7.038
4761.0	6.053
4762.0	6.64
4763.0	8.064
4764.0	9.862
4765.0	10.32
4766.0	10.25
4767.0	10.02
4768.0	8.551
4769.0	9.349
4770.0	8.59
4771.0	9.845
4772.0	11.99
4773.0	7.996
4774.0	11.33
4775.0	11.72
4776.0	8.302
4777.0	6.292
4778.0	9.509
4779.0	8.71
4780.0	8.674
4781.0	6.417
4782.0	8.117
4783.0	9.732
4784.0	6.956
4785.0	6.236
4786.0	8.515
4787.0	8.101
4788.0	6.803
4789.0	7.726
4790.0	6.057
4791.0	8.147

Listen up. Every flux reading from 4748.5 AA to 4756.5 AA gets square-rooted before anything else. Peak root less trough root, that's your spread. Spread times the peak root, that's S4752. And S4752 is 2.4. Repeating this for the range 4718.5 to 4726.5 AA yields 1.5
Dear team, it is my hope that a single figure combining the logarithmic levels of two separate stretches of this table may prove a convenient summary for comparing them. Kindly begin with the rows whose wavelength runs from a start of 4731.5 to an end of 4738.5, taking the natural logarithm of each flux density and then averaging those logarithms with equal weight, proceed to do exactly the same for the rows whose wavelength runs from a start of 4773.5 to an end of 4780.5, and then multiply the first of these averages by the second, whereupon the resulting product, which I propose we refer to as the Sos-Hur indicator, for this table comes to 4.4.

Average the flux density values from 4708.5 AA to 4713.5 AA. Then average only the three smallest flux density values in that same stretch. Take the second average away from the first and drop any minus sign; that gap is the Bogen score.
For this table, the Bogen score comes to 0.7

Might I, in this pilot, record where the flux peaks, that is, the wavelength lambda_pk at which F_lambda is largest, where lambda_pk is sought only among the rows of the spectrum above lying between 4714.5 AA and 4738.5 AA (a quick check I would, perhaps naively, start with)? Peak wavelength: 4717.0 AA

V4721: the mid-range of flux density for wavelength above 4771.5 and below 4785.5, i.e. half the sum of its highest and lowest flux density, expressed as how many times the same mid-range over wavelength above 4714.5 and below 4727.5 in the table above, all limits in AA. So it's 1.09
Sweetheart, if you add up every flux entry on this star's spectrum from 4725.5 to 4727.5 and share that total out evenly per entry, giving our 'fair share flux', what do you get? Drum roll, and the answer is 8.30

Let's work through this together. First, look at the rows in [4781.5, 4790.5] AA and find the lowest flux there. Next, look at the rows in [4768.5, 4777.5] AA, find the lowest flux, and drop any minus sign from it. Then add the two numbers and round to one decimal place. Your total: 12.3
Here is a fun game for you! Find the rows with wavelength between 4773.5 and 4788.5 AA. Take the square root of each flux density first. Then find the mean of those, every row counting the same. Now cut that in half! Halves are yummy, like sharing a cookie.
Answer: 1.44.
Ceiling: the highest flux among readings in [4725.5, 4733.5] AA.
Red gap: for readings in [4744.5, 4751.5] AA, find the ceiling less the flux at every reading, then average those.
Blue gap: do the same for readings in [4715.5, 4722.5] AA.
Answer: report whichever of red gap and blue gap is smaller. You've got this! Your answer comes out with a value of 1.5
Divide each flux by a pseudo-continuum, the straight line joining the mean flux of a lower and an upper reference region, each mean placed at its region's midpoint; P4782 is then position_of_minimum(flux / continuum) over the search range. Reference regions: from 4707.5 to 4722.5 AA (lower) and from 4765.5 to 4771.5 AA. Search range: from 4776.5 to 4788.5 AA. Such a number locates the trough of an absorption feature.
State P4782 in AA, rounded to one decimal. 4785.0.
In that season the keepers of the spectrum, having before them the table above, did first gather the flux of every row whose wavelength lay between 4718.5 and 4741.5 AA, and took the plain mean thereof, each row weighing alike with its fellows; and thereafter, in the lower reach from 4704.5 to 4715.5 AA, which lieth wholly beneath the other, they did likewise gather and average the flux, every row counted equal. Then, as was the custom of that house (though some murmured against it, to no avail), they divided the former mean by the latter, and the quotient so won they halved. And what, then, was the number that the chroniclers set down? 0.46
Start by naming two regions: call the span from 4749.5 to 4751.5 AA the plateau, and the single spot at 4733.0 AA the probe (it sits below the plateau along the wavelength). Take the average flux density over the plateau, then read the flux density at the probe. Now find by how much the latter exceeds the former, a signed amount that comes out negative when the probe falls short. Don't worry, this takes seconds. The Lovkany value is 2.0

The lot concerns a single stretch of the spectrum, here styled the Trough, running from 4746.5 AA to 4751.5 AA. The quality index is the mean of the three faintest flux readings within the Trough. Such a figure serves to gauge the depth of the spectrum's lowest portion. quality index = 3.2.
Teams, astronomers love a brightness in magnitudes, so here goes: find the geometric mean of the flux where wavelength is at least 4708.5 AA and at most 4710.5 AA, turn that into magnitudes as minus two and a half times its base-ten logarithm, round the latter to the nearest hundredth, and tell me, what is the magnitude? -2.27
